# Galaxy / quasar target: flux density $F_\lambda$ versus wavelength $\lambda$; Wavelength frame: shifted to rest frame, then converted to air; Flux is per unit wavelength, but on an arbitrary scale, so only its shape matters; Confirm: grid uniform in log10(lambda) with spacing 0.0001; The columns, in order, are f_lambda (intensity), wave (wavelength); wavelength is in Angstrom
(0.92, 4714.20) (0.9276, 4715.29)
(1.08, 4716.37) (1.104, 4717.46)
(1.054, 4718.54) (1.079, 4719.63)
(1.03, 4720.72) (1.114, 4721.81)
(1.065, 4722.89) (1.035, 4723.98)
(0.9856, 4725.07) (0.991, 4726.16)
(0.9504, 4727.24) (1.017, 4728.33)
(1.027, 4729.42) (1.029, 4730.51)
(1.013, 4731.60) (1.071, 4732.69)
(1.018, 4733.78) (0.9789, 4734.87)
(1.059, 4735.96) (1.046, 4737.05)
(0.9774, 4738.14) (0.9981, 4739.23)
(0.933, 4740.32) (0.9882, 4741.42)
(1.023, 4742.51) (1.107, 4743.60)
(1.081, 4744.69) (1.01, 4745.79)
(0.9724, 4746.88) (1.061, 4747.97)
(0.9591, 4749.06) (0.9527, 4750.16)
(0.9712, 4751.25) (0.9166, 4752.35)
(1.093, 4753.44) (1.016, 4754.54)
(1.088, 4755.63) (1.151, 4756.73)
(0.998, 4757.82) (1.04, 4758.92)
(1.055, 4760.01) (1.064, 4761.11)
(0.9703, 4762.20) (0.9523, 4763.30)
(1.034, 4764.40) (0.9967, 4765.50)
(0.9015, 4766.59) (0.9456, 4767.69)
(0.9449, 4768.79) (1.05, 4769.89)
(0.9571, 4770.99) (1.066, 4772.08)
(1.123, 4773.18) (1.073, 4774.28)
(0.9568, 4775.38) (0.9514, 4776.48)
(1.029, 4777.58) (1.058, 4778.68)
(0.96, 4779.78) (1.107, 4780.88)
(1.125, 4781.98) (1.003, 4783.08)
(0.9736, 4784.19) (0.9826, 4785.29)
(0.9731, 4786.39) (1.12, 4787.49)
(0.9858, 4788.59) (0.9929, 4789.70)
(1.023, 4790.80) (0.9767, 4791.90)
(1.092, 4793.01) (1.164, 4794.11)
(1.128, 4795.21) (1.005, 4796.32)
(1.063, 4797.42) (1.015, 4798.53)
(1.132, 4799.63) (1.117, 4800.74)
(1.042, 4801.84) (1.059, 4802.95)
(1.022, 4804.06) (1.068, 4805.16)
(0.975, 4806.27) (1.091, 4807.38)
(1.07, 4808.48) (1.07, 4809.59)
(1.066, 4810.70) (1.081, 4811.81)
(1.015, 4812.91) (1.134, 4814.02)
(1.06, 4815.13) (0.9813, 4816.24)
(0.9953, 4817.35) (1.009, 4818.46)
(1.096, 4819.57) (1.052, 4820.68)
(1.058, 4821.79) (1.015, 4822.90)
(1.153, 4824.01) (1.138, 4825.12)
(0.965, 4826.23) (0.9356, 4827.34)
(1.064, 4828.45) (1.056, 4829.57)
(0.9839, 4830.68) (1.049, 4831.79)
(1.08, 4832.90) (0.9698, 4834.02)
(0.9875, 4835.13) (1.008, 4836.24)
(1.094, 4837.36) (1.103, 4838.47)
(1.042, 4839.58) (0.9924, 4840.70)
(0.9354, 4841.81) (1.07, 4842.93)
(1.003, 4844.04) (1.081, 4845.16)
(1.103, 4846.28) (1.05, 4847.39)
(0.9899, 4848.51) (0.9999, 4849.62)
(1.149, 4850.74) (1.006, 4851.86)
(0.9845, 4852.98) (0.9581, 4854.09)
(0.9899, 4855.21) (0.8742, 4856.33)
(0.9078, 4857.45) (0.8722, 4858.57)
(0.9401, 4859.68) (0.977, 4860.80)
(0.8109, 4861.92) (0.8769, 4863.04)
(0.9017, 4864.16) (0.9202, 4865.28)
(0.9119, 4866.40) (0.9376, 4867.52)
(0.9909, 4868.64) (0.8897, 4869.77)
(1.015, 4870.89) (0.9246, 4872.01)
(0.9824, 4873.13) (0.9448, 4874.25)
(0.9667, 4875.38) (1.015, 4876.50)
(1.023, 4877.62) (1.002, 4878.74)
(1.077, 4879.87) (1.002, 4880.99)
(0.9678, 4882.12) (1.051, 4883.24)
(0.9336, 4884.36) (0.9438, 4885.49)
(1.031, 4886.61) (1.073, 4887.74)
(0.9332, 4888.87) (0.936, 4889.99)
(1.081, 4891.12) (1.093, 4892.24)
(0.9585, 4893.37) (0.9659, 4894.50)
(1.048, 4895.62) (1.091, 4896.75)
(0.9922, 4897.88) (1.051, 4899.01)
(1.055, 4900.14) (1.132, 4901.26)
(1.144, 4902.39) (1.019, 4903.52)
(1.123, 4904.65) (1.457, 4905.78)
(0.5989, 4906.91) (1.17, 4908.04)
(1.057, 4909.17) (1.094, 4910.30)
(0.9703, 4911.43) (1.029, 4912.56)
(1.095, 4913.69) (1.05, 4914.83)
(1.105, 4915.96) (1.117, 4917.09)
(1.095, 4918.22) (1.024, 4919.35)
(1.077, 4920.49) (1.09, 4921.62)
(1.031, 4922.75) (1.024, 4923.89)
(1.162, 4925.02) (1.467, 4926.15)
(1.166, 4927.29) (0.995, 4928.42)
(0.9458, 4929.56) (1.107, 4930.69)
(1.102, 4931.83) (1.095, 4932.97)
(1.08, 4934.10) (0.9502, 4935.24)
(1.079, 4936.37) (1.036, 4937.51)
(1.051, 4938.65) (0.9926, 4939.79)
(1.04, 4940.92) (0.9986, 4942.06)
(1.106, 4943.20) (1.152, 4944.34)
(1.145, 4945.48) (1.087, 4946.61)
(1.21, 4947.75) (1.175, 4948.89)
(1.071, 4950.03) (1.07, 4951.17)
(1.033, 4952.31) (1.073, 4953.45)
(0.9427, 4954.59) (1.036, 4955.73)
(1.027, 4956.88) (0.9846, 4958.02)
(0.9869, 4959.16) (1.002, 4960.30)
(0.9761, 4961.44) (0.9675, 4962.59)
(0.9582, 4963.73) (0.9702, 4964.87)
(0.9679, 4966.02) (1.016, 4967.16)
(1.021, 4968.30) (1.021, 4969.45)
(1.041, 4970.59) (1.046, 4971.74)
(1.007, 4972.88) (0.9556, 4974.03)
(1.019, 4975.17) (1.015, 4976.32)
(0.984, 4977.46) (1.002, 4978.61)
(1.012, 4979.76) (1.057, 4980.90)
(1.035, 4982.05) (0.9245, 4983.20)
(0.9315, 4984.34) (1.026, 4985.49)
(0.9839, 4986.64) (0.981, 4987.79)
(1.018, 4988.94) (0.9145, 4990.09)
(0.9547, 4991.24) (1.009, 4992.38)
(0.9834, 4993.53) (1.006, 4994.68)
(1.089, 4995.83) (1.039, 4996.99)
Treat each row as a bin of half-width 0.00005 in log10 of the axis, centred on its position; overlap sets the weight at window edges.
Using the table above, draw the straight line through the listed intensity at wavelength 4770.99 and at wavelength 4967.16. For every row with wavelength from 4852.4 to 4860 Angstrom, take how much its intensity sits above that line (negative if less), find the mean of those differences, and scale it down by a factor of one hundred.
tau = -0.0005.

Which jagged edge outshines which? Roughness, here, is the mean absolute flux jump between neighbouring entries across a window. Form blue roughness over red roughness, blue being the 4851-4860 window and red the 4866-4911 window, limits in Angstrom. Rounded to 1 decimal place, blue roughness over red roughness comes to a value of 0.5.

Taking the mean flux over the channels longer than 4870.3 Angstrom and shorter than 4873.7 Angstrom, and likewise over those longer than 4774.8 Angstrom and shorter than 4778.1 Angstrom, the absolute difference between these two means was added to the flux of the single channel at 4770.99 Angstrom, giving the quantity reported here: 0.96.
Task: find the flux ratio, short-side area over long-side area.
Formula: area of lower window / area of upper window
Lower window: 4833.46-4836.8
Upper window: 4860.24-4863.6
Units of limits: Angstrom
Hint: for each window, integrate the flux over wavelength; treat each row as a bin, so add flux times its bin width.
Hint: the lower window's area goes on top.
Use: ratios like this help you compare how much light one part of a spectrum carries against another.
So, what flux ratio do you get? 1.11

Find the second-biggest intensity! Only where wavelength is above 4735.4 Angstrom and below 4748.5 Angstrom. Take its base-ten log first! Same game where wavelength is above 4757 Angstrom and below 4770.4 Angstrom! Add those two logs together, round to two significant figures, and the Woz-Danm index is 0.057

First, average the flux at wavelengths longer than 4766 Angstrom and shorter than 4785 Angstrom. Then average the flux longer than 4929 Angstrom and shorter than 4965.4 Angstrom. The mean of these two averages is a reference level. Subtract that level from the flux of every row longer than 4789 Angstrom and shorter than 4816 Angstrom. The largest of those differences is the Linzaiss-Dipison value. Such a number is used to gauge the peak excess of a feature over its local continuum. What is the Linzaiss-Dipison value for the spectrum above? 0.13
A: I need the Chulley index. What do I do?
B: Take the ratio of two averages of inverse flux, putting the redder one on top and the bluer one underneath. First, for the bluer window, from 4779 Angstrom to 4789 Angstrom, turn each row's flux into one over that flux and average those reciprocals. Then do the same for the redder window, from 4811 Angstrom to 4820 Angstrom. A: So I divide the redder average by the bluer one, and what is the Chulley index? 0.98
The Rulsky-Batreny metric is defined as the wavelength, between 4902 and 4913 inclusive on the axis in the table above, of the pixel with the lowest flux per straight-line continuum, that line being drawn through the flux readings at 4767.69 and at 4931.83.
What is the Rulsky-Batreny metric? 4906.91 Angstrom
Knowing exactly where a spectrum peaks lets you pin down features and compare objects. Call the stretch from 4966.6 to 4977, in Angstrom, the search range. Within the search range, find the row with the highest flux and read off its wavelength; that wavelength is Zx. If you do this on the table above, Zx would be 4971.74 Angstrom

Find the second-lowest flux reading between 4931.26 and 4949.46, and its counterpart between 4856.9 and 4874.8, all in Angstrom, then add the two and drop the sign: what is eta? 1.86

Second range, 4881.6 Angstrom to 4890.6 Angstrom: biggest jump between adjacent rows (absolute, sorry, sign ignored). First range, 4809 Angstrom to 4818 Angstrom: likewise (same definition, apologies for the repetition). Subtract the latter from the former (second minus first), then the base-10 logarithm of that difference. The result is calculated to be -1.68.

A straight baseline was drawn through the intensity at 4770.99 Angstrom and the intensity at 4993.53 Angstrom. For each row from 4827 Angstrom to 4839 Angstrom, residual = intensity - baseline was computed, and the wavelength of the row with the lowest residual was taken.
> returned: 4827.34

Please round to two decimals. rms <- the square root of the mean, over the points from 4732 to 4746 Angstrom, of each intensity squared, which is 1.02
